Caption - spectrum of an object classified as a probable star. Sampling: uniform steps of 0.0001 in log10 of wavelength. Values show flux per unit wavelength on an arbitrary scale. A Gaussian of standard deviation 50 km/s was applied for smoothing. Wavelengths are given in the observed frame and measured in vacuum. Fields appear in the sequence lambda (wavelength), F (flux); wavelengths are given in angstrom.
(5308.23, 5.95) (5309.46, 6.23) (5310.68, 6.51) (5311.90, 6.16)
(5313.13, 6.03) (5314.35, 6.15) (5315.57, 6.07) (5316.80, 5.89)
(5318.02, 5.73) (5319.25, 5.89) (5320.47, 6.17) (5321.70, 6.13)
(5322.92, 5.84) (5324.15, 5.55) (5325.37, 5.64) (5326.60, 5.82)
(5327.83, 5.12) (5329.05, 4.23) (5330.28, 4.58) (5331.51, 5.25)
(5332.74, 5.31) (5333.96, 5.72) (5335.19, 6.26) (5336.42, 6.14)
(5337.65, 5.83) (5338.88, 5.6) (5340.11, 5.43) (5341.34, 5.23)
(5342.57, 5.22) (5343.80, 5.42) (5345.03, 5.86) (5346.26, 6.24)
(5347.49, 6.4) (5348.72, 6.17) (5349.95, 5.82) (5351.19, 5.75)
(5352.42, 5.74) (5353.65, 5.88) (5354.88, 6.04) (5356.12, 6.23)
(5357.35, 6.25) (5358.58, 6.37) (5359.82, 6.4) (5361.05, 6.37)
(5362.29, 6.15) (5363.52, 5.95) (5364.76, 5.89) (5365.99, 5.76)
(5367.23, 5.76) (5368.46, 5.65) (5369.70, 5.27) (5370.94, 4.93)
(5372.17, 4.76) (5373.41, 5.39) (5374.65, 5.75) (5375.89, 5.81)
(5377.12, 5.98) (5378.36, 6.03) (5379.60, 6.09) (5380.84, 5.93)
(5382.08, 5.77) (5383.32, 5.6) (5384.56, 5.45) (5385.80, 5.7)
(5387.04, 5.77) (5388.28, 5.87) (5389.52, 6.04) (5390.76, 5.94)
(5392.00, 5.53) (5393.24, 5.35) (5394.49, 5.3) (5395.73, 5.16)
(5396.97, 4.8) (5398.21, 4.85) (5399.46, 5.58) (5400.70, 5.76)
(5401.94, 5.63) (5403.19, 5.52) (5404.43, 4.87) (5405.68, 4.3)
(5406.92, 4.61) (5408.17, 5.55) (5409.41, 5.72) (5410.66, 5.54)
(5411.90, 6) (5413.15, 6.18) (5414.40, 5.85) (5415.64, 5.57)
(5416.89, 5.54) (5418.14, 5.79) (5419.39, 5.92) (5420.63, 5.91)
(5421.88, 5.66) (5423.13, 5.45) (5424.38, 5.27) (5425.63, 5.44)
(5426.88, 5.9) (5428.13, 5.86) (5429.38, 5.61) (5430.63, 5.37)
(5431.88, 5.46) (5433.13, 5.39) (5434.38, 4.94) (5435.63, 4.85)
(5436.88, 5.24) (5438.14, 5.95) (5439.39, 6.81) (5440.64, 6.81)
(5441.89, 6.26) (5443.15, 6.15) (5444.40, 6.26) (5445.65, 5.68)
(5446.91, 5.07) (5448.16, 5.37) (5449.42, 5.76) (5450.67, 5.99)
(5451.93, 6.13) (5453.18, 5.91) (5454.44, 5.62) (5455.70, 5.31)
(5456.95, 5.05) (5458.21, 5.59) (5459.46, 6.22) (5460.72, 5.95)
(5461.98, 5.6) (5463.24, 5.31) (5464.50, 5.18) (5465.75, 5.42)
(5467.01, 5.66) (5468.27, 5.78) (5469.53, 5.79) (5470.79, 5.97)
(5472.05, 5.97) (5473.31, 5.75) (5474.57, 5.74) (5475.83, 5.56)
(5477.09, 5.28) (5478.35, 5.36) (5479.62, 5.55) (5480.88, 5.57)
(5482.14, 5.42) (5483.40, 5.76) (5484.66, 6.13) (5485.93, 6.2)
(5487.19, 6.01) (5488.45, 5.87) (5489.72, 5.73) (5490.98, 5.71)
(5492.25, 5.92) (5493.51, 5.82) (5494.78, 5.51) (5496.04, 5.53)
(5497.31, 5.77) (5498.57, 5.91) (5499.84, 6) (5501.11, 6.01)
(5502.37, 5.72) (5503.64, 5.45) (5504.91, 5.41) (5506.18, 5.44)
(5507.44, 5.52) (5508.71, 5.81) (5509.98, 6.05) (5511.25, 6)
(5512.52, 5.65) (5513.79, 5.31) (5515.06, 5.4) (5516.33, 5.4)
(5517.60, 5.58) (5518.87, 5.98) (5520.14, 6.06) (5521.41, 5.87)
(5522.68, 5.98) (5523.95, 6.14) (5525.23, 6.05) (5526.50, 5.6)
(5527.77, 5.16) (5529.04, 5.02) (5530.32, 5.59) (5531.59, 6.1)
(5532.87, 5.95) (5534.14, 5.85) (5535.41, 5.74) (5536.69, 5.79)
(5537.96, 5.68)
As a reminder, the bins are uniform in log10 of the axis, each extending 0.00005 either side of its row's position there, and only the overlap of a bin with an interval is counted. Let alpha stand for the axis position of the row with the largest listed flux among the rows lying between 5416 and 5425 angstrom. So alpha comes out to 5419.39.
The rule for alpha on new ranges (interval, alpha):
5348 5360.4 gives 5359.82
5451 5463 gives 5459.46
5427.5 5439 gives 5438.14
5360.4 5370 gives 5361.05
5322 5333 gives 5322.92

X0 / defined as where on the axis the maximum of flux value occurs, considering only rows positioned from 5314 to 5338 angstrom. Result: 5335.19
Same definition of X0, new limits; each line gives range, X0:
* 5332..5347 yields 5335.19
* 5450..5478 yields 5459.46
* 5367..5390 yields 5379.60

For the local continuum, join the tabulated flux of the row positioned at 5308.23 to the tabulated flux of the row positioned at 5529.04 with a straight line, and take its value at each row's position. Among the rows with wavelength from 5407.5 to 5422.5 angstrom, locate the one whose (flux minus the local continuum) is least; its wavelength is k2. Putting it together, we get 5408.17 angstrom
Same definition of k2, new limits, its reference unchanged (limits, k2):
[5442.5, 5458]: 5446.91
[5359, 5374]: 5372.17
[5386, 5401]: 5396.97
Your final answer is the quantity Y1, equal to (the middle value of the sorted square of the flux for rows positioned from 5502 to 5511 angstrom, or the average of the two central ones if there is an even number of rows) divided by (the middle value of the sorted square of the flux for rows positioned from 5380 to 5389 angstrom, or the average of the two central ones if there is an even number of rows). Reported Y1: 0.92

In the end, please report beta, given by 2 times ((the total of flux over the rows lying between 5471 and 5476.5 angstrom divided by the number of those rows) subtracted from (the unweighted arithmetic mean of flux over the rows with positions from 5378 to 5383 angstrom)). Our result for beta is 0.40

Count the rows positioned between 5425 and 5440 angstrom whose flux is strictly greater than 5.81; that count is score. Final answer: 4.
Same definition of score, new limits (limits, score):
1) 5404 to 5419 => 3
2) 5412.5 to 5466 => 17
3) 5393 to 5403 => 0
